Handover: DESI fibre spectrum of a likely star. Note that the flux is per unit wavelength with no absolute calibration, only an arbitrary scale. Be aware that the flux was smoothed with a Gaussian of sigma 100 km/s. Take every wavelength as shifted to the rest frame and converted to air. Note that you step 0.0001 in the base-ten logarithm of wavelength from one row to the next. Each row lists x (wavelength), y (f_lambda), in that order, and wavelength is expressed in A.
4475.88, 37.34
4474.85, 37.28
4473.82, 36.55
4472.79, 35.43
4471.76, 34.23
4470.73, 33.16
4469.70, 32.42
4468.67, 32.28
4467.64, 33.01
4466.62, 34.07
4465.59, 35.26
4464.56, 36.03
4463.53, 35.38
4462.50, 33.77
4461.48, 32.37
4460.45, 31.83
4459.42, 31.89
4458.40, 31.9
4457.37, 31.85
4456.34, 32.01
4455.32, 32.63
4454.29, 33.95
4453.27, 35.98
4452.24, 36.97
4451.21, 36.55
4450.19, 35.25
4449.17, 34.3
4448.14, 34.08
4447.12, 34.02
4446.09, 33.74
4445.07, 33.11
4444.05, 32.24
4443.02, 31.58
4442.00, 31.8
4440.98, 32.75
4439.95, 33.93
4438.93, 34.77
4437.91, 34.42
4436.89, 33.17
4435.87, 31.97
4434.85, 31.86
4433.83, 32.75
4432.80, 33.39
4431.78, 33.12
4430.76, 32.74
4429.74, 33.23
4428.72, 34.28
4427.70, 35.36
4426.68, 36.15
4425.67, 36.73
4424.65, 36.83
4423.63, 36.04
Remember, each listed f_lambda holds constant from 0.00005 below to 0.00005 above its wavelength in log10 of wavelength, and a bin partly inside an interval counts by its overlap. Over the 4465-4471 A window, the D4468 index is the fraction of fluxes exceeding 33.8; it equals 0.33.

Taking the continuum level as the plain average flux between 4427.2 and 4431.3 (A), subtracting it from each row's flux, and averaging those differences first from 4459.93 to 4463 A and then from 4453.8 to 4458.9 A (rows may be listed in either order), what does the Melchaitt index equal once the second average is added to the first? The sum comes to -2.7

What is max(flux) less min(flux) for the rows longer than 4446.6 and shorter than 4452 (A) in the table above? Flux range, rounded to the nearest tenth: 2.5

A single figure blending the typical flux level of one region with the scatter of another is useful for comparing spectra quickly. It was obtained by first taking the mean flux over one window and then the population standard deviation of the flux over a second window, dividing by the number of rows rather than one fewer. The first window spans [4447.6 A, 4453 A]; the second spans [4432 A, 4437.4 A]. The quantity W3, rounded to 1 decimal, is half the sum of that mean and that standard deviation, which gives 18.0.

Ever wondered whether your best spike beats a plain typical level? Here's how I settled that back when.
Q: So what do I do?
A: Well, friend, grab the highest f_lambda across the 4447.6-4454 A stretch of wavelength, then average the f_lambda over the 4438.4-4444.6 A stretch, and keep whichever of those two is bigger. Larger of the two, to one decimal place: 37.0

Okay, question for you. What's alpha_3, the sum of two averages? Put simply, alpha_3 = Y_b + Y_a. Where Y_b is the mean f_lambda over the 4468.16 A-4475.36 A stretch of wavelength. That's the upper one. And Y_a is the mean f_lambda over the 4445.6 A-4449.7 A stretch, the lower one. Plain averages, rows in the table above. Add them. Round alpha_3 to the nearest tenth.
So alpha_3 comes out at 68.5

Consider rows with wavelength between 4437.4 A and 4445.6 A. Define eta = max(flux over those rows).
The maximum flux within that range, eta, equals 34.77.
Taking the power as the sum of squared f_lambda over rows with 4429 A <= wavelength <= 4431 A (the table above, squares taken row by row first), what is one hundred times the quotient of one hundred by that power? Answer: 4.60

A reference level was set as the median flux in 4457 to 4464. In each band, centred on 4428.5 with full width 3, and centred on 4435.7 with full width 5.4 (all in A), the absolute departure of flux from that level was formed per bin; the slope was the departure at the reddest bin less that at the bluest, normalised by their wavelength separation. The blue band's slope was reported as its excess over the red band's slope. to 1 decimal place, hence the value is -1.5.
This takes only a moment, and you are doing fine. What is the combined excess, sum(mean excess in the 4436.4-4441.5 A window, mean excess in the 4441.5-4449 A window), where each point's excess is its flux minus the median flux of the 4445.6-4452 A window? -1.6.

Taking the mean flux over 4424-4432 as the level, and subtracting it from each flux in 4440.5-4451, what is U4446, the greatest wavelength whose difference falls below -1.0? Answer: 4446.09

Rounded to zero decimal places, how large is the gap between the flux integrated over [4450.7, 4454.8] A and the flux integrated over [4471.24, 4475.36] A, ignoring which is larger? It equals 1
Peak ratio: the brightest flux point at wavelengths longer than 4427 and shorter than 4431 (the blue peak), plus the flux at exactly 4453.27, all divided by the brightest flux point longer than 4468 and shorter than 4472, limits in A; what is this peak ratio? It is 2.08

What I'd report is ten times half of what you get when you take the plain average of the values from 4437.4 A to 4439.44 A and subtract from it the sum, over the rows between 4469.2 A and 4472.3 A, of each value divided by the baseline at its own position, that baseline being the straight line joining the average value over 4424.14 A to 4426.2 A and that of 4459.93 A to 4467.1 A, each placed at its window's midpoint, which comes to 158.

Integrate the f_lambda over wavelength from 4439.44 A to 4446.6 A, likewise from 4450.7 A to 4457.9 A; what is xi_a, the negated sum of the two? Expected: -481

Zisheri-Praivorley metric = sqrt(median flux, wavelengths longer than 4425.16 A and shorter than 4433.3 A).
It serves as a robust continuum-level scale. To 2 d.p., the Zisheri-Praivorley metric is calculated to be 5.82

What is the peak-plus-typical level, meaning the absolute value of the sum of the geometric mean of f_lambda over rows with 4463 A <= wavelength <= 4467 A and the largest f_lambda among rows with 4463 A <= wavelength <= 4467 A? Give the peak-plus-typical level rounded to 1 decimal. 71.2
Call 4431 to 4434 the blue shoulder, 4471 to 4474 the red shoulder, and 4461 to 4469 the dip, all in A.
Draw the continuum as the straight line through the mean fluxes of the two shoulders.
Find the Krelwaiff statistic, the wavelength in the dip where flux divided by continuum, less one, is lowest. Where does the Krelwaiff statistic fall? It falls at 4468.67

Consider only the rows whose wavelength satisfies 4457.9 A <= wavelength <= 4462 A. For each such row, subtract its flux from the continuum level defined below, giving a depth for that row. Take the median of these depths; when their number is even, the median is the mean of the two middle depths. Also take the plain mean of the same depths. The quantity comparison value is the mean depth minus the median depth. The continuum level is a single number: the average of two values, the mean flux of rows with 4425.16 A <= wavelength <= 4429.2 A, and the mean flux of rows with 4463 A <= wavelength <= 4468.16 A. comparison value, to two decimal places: -0.10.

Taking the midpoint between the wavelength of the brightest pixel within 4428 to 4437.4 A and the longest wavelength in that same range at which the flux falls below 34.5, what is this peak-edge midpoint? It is 4432.8 A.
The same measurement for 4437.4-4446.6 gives 4442.5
